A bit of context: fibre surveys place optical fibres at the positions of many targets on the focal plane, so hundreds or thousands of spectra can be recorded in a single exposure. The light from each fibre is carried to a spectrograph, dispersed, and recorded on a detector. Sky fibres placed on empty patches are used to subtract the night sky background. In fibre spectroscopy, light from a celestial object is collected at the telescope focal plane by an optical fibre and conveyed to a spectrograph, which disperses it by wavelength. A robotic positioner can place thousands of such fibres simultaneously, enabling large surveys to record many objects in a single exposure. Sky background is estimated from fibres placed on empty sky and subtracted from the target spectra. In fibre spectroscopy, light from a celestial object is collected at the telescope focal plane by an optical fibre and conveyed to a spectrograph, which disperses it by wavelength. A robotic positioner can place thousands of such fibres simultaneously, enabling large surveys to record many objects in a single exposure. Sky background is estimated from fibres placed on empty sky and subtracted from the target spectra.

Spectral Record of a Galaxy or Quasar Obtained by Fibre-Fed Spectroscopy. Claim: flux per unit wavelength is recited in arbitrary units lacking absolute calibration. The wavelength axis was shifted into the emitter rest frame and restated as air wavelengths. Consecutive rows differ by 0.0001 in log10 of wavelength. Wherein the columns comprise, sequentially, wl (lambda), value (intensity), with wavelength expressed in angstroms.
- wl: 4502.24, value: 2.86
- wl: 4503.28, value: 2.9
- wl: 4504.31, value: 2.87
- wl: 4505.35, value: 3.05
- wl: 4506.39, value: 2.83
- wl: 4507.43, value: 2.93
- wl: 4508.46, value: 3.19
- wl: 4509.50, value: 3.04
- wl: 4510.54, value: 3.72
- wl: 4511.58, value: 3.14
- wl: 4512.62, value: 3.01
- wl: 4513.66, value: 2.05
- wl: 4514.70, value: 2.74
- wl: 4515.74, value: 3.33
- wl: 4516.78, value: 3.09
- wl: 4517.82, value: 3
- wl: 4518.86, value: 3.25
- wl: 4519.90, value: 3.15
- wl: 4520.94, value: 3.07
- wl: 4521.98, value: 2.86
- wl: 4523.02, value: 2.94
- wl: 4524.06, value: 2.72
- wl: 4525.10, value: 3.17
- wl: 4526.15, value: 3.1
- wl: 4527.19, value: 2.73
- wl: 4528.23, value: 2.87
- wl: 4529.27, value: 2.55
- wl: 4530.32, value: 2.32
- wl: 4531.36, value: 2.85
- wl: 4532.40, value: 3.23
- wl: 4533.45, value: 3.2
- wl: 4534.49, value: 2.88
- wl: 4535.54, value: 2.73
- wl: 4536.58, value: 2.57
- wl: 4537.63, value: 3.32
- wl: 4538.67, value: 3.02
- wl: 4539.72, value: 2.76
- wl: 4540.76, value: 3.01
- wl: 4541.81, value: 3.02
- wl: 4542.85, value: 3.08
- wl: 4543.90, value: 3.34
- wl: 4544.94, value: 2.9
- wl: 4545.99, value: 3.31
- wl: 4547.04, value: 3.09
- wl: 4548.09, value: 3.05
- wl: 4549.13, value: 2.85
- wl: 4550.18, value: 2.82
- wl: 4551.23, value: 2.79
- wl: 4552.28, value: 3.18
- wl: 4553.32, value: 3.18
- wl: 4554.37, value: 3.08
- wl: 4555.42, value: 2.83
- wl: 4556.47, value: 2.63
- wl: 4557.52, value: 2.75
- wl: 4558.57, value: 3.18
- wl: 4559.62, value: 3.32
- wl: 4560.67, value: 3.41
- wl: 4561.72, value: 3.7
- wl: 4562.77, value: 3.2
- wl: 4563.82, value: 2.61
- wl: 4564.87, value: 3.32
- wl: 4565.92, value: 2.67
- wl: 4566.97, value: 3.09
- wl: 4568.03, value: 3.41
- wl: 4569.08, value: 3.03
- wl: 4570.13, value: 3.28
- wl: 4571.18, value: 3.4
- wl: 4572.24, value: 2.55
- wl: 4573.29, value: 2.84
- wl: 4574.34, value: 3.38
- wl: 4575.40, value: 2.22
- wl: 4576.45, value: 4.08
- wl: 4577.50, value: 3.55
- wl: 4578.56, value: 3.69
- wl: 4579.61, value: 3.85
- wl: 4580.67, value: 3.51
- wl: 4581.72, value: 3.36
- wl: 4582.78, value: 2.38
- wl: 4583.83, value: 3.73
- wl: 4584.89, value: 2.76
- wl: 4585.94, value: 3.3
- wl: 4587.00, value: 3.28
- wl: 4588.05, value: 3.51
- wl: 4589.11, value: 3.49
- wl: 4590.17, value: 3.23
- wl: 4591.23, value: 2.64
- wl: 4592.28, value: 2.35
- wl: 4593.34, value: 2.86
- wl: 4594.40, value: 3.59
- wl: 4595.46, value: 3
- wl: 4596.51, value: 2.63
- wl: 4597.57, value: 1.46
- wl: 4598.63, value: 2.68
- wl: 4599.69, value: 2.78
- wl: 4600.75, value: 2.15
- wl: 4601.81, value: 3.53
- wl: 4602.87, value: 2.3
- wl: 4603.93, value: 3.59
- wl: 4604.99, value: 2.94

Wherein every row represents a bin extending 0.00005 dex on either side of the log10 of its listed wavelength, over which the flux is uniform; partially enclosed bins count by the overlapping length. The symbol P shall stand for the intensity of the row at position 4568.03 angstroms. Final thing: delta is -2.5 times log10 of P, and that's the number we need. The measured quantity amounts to -1.33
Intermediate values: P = 3.41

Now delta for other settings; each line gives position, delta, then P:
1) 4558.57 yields -1.26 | 3.18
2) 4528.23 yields -1.14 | 2.87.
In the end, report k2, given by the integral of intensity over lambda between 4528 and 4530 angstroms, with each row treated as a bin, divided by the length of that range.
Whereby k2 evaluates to 2.64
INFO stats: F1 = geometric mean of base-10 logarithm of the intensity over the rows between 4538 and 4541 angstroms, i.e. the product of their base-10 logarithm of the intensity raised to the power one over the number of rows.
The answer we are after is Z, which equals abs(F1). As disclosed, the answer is 0.47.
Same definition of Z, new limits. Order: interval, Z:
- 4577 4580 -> 0.57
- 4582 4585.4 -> 0.46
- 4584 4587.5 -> 0.49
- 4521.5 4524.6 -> 0.45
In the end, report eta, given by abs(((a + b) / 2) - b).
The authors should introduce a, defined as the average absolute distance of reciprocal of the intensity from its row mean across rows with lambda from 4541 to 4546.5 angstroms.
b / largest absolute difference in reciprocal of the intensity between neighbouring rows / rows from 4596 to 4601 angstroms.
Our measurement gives 0.148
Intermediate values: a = 0.016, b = 0.31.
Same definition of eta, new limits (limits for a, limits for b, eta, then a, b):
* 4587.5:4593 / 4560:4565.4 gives 0.015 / 0.052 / 0.08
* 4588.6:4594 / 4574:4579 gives 0.082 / 0.042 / 0.21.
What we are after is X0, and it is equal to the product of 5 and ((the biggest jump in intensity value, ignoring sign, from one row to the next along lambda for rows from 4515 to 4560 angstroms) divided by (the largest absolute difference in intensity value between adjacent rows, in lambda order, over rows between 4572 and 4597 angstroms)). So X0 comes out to 2.0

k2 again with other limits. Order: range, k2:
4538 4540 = 2.94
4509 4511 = 3.37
